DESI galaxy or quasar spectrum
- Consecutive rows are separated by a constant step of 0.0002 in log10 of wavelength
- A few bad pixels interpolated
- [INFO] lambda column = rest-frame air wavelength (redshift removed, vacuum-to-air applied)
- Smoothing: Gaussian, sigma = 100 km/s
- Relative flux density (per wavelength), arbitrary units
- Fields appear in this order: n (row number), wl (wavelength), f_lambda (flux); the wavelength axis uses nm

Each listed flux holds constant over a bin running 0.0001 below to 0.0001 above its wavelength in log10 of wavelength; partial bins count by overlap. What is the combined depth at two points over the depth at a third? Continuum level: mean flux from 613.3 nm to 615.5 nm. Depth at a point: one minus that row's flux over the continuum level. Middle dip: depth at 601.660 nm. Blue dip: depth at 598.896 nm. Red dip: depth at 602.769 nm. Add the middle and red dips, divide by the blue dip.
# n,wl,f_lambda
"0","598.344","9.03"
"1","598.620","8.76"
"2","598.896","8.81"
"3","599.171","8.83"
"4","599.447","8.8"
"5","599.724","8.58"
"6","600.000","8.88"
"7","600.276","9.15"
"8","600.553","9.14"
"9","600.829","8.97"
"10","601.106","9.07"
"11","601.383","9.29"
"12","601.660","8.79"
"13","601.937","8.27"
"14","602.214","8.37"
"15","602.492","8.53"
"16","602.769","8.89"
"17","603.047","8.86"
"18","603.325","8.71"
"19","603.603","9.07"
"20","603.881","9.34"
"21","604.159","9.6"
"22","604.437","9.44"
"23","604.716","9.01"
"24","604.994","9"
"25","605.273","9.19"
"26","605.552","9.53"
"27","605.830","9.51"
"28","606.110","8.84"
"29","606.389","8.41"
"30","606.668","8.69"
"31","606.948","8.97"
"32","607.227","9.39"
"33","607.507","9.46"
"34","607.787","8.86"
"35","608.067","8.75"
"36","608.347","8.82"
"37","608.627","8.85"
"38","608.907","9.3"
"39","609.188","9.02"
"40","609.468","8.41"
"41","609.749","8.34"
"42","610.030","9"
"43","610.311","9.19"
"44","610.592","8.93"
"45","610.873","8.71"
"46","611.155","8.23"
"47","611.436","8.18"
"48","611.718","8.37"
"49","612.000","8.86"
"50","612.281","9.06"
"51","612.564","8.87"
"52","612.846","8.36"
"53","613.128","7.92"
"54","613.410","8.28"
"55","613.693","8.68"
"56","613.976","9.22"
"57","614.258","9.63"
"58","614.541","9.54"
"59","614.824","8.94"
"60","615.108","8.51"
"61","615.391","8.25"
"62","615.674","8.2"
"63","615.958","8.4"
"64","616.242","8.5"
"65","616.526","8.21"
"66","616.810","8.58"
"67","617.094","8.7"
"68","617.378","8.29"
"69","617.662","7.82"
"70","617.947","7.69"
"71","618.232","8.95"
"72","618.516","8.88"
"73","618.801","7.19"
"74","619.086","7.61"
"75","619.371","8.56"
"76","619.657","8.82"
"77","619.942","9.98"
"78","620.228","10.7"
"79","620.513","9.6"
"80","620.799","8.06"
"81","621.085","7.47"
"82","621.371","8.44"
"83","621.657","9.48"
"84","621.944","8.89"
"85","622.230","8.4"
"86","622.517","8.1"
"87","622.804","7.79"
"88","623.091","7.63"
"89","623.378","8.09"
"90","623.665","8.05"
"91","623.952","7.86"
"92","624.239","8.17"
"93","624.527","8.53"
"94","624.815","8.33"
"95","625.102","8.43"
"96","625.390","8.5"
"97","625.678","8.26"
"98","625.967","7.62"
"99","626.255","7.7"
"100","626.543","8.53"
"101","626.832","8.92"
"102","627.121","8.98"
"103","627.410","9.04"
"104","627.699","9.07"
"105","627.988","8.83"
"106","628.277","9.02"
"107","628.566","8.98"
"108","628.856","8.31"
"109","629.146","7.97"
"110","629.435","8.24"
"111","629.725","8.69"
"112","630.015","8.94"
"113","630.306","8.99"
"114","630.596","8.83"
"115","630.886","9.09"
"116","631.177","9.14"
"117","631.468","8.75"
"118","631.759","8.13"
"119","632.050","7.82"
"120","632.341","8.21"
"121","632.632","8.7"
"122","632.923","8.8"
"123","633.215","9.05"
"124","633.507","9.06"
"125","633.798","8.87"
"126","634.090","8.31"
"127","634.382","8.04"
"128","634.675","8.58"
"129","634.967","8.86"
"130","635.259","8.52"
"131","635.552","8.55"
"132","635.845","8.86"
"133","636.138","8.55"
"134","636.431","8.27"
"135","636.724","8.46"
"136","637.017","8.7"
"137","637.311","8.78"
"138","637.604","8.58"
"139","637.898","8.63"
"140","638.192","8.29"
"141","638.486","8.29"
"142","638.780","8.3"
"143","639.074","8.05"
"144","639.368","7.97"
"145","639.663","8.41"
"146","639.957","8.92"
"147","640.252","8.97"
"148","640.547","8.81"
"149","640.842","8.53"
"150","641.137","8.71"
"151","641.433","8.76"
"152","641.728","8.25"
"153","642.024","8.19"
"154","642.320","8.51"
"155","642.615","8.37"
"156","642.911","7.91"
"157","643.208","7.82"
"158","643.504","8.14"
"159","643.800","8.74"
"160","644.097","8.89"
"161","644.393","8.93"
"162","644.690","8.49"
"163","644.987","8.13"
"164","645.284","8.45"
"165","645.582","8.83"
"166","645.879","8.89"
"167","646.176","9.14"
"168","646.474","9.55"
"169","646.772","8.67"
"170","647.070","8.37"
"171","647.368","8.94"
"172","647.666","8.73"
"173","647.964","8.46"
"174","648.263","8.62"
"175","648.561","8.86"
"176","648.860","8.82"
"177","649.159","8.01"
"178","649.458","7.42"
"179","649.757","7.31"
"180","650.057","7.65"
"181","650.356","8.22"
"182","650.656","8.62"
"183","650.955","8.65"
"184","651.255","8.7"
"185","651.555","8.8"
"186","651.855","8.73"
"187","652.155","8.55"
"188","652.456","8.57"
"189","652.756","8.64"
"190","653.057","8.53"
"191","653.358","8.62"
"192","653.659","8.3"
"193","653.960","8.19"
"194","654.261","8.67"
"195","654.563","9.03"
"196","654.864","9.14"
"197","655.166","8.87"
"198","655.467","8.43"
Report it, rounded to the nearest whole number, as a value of 1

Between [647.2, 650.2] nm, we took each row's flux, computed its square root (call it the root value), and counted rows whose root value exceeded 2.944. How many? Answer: 4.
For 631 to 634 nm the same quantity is 7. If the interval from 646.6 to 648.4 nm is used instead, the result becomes 3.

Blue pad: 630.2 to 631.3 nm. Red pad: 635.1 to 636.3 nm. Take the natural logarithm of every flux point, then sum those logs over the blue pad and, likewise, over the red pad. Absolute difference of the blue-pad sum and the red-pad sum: 0.18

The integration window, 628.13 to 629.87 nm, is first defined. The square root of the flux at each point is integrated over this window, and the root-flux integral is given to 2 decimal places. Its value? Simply 5.08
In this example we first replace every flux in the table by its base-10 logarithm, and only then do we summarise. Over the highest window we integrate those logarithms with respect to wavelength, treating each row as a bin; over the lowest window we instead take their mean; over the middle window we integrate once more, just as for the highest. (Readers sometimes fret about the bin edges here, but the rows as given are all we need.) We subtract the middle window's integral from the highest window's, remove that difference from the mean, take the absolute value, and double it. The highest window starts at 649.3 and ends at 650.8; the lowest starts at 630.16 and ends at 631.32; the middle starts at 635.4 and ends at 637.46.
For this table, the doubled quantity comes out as 3.1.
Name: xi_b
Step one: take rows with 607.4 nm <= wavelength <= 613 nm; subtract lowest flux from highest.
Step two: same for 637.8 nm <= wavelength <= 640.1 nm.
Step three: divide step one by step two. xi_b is 1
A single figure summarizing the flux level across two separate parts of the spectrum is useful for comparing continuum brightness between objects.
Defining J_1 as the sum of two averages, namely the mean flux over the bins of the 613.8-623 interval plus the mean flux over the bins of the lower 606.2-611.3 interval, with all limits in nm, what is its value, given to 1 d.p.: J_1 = 17.5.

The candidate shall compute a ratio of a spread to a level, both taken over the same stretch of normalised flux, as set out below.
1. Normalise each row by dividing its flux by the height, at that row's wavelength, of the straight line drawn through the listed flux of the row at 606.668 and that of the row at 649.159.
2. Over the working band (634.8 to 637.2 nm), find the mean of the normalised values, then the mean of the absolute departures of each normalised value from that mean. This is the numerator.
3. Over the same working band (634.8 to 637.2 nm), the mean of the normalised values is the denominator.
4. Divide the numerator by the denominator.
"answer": 0.018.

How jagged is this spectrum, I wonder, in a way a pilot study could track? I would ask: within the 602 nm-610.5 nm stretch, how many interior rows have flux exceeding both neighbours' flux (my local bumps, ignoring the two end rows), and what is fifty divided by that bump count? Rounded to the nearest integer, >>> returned 10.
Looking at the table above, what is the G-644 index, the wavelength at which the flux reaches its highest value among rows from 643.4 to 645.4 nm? 644.393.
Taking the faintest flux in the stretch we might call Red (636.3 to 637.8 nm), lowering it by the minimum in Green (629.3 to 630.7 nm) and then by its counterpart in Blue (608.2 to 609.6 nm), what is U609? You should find -8.4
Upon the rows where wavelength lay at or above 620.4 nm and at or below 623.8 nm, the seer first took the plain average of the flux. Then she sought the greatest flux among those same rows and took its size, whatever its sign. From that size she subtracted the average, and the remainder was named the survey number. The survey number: 1.3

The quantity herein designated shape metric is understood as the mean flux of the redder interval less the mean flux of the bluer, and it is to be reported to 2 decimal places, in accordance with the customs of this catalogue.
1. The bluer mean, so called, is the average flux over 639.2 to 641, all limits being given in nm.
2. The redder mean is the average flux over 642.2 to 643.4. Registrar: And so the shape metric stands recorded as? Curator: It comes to -0.45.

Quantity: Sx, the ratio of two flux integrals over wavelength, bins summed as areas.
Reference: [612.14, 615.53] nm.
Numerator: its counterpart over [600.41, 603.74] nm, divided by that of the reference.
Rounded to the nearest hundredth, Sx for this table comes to 0.99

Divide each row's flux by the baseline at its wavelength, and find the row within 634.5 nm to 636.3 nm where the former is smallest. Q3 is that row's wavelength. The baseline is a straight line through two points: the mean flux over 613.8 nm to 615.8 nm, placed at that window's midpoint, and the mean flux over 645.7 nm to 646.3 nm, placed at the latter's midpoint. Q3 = 635.259 nm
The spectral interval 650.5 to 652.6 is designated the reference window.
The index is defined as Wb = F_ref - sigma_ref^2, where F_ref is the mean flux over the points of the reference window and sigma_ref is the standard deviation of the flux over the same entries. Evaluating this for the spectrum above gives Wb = 8.65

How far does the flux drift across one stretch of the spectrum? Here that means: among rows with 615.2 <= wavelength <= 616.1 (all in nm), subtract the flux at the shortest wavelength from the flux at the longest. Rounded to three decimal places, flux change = 0.150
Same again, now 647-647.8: 0.360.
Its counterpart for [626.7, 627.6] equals 0.120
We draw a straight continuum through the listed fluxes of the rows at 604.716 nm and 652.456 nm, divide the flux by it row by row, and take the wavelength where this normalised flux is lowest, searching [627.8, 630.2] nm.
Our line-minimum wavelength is 629.146 nm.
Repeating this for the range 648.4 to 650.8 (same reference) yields 649.757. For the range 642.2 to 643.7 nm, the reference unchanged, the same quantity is 643.208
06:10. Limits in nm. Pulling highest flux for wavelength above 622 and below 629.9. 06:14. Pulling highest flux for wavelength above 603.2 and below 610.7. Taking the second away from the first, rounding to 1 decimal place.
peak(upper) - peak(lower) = -0.5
